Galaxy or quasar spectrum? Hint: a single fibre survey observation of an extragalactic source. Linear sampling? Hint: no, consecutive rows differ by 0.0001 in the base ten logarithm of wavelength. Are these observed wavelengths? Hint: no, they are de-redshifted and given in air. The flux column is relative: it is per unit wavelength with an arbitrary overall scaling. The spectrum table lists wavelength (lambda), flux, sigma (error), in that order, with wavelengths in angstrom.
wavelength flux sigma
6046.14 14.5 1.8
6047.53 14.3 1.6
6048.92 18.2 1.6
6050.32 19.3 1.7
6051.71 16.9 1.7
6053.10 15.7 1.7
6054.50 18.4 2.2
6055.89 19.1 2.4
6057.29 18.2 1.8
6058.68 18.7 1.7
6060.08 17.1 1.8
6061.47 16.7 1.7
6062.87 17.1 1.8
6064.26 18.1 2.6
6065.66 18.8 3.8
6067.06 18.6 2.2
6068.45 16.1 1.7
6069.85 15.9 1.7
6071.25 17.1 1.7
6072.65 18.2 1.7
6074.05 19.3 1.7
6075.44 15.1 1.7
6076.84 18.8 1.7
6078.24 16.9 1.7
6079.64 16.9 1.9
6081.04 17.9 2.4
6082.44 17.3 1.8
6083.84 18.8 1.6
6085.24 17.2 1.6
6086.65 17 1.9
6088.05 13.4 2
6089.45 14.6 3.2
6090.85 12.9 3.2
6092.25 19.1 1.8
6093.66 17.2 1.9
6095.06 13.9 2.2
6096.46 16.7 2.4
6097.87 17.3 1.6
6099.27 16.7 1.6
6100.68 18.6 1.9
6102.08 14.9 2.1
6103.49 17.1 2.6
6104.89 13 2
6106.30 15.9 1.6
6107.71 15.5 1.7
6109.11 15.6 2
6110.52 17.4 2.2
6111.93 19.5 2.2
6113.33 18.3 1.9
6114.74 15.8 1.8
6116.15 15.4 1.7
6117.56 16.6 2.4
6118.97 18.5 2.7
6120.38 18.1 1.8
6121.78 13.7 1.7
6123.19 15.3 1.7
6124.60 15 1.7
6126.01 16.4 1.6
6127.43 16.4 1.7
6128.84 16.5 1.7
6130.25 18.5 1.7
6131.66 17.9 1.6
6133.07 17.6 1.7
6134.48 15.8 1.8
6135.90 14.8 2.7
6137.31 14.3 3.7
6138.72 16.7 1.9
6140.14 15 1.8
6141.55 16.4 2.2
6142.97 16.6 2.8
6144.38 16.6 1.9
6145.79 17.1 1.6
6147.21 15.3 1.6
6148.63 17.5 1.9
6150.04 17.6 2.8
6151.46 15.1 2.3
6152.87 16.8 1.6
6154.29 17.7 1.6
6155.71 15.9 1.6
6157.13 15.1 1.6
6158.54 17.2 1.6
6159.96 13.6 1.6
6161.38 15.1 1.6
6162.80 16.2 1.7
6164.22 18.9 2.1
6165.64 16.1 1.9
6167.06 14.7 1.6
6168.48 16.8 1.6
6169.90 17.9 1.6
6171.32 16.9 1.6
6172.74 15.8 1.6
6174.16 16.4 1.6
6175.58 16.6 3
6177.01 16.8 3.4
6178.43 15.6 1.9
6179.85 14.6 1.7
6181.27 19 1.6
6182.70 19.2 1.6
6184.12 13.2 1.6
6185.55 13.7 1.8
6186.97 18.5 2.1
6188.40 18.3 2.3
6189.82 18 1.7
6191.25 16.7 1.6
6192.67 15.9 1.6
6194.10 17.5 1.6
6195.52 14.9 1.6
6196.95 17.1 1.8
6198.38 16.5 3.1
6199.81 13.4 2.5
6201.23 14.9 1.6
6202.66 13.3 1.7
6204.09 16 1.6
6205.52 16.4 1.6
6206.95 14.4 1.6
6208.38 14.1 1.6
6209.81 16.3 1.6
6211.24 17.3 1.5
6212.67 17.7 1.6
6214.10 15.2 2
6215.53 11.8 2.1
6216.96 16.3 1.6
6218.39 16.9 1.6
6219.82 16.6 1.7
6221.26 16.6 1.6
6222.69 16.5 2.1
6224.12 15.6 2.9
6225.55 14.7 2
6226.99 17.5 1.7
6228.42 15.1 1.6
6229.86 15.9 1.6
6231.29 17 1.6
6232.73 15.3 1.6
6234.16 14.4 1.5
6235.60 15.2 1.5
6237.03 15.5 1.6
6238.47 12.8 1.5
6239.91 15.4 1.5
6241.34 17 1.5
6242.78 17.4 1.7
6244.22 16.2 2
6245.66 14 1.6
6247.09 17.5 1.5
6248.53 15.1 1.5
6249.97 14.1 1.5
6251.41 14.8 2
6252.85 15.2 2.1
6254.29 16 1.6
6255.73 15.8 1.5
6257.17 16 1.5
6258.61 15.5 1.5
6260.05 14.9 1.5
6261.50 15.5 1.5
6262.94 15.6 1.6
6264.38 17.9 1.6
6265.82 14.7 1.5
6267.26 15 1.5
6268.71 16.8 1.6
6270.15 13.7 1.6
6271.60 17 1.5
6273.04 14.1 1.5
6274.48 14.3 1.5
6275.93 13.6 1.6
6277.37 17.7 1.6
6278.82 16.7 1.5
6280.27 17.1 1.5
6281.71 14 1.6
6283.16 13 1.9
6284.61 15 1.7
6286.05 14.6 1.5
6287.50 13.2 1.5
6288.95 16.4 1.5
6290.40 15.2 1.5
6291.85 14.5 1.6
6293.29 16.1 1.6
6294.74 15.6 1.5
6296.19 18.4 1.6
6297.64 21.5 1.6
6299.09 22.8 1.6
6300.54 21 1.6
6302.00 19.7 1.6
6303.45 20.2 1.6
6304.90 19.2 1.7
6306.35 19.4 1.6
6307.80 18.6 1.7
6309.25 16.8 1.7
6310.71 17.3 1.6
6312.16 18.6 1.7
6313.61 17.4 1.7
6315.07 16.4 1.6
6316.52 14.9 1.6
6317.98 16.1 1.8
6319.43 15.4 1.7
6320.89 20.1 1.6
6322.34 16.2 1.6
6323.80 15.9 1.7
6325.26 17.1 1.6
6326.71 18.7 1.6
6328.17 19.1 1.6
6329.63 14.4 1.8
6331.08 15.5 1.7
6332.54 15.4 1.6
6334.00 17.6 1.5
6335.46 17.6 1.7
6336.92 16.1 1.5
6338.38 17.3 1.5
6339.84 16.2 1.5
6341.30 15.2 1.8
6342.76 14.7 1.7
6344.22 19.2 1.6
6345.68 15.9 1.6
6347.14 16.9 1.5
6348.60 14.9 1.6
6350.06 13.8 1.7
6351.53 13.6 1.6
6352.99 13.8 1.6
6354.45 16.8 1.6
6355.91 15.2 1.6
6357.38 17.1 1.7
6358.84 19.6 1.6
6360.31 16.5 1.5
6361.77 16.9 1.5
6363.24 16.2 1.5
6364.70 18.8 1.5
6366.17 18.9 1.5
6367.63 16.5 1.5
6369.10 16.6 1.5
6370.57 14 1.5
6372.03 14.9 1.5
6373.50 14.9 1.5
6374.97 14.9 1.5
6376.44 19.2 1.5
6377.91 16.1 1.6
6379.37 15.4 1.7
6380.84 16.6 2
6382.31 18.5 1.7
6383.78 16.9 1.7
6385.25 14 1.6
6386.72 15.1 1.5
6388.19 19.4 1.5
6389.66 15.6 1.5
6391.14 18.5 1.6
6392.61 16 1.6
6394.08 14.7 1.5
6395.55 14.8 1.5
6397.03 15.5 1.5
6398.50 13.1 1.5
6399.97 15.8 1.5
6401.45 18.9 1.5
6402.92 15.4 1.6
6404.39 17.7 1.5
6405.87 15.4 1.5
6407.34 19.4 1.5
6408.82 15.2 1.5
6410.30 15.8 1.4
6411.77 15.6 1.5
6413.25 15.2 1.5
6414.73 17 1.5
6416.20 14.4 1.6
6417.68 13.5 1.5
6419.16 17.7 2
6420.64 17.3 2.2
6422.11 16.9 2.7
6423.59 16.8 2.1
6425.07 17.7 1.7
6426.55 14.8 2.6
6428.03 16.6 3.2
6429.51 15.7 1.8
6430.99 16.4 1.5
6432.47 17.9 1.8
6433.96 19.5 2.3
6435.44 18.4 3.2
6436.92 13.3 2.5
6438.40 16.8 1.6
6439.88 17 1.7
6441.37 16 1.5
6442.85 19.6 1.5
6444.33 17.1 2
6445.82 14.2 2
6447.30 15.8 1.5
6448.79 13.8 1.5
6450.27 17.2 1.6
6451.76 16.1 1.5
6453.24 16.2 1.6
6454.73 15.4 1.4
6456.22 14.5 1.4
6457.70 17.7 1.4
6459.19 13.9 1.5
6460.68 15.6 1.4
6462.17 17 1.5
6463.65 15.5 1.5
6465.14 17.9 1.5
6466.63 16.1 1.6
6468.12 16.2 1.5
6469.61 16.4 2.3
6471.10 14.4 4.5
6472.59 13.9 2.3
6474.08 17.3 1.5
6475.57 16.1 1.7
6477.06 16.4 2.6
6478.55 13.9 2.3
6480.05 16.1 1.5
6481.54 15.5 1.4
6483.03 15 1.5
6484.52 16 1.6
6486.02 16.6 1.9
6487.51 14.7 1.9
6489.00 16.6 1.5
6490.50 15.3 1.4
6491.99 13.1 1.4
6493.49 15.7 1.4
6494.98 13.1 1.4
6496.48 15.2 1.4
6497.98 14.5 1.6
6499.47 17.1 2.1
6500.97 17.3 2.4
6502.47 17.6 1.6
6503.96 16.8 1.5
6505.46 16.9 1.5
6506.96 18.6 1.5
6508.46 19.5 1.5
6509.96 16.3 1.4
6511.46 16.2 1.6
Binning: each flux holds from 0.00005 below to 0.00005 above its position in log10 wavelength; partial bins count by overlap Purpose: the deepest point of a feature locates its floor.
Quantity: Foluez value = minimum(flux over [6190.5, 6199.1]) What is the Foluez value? 14.9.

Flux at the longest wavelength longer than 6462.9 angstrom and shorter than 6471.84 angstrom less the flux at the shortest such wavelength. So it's -1.1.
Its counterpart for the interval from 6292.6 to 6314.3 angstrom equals 1.3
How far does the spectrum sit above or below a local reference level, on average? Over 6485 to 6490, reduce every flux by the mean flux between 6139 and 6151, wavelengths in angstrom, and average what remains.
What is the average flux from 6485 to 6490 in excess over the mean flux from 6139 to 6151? -0.55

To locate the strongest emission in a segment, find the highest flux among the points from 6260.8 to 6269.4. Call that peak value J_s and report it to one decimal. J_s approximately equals 17.9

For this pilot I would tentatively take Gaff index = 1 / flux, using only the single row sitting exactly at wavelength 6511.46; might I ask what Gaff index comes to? 0.062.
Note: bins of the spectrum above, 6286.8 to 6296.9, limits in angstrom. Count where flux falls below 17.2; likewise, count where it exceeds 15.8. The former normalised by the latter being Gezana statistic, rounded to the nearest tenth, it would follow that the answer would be 2.0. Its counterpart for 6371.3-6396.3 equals 1.6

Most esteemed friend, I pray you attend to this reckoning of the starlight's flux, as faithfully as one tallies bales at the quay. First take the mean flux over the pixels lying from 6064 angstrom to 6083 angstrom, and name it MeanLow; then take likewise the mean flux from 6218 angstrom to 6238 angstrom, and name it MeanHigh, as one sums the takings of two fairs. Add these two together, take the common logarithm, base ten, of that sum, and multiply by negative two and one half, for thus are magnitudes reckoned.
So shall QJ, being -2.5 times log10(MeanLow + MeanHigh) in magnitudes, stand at -3.81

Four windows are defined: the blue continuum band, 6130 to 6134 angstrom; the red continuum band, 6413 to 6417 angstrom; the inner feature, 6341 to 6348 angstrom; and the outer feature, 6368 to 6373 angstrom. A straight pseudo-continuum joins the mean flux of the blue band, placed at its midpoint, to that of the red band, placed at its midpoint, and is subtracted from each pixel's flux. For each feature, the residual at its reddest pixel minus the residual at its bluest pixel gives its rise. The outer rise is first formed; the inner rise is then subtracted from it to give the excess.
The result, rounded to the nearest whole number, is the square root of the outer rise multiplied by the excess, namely 2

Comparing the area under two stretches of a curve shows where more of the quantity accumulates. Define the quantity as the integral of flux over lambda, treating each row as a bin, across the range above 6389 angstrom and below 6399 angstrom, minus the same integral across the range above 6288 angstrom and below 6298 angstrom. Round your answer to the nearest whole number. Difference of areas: -11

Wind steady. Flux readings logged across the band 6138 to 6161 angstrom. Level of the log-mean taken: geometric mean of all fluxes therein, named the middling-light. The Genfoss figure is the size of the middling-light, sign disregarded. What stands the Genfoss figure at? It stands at 16.2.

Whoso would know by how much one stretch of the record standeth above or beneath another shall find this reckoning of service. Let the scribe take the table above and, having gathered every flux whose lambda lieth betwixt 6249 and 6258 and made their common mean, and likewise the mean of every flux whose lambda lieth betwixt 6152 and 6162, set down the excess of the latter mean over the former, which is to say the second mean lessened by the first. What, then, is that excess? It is 0.60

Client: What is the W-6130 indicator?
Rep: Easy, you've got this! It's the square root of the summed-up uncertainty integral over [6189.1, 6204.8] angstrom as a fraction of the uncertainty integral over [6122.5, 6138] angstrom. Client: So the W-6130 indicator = 0.98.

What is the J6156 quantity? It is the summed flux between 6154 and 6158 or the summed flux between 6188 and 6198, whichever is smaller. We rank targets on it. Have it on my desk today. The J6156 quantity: 49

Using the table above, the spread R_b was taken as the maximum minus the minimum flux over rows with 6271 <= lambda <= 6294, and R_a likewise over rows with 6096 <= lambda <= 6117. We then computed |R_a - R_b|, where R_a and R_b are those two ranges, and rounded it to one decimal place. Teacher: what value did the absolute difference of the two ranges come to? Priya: 1.8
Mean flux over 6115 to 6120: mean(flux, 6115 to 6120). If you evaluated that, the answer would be 16.8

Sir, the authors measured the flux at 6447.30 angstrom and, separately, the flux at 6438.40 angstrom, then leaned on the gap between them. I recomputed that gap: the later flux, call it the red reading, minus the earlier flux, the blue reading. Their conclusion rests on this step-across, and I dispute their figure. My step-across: -1.0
